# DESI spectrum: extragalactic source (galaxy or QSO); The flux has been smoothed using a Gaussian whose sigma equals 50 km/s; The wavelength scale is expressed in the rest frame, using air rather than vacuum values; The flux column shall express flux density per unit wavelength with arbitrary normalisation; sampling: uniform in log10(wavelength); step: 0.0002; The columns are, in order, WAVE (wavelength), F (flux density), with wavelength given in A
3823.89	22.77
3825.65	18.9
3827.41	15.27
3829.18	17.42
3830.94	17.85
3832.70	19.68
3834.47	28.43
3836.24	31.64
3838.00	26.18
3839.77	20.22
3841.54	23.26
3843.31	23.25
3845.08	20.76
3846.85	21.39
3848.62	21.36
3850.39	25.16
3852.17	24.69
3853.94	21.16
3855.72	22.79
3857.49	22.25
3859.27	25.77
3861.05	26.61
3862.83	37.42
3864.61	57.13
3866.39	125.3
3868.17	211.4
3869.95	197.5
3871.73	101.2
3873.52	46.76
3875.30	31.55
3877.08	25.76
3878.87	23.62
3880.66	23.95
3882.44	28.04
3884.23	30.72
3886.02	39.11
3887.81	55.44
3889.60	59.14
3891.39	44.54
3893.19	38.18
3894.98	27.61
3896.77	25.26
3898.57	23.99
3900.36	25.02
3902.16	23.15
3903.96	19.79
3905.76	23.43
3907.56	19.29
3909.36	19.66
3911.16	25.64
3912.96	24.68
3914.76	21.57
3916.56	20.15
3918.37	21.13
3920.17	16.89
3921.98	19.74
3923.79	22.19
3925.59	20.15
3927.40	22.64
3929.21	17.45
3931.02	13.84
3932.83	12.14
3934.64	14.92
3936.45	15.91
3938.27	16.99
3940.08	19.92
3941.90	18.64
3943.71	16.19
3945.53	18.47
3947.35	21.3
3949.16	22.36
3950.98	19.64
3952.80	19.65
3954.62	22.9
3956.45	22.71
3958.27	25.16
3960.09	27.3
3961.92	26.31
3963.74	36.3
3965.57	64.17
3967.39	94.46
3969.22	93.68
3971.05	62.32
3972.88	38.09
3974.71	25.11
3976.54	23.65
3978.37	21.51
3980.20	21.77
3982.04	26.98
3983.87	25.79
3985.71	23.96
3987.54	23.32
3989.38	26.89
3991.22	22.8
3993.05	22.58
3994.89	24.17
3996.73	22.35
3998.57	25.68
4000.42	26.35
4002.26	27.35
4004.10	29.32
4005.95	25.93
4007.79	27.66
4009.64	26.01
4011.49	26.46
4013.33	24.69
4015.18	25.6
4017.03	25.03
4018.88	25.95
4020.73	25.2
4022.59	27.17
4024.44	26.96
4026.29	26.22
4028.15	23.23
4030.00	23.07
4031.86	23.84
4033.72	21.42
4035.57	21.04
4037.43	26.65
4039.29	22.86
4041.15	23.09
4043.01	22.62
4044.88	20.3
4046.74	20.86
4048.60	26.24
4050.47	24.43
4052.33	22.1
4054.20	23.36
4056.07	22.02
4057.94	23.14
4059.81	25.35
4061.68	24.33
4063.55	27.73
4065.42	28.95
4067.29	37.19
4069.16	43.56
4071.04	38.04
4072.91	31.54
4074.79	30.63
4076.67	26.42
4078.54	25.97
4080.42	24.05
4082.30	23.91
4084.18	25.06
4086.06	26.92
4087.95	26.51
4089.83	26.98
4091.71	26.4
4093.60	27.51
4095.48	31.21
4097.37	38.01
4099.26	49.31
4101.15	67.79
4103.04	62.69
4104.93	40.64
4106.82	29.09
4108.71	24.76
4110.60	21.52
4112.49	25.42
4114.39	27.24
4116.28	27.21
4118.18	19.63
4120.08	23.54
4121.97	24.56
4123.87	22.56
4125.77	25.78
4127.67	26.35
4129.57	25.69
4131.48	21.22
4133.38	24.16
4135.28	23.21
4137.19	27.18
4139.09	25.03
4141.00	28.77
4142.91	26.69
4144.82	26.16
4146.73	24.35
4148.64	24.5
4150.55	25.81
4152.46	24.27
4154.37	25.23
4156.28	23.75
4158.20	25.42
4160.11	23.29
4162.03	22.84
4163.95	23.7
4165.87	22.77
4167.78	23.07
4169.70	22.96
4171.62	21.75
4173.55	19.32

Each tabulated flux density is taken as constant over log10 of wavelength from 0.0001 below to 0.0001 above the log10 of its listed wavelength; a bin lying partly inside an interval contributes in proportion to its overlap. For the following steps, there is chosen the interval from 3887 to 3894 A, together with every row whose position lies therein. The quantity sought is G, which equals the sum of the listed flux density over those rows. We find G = 197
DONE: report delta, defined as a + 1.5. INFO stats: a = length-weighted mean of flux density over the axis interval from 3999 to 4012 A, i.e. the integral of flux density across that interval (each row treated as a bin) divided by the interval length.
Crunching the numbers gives 28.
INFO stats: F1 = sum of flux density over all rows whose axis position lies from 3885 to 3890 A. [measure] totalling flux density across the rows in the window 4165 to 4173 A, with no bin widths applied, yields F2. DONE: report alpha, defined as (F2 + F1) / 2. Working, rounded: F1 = 154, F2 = 91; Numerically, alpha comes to 122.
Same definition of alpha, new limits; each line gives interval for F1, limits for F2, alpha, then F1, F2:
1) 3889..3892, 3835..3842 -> 102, 104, 101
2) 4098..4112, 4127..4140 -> 234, 296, 173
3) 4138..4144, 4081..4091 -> 105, 80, 129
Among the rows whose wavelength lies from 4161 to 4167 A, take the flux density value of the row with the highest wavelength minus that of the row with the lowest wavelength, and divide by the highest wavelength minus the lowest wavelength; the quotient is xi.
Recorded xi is 0.0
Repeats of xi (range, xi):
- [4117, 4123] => 1.3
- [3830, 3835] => 3.0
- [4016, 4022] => 0.0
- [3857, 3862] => 1.2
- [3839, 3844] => 0.9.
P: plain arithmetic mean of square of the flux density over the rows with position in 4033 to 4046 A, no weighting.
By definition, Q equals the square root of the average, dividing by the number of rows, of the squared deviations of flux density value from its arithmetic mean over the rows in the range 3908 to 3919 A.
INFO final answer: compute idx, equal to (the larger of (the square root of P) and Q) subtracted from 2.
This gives -21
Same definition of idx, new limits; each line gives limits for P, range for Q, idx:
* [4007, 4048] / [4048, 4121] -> -22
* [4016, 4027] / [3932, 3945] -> -24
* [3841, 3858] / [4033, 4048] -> -21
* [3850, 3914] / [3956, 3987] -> -61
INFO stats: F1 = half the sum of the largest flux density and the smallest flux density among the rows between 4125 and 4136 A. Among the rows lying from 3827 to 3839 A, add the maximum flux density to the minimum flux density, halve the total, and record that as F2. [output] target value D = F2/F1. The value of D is 1.0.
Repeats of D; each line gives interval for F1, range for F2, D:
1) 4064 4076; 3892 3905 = 0.8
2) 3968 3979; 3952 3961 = 0.4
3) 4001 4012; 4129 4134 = 0.8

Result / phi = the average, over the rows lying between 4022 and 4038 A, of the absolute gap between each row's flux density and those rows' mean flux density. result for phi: 2.1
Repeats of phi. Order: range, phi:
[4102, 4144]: 4.7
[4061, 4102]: 7.3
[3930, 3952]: 2.5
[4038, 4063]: 1.2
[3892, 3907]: 3.5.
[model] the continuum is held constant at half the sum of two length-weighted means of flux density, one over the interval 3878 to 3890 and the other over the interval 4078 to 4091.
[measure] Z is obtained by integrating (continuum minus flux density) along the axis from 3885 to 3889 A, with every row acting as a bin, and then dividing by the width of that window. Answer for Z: -17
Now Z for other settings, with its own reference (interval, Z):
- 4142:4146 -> 5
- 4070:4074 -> -4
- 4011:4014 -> 5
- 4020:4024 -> 5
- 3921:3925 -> 10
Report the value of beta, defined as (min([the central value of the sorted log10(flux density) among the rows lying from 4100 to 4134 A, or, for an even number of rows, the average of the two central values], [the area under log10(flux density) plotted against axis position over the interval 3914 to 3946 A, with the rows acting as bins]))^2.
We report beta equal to 1.98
